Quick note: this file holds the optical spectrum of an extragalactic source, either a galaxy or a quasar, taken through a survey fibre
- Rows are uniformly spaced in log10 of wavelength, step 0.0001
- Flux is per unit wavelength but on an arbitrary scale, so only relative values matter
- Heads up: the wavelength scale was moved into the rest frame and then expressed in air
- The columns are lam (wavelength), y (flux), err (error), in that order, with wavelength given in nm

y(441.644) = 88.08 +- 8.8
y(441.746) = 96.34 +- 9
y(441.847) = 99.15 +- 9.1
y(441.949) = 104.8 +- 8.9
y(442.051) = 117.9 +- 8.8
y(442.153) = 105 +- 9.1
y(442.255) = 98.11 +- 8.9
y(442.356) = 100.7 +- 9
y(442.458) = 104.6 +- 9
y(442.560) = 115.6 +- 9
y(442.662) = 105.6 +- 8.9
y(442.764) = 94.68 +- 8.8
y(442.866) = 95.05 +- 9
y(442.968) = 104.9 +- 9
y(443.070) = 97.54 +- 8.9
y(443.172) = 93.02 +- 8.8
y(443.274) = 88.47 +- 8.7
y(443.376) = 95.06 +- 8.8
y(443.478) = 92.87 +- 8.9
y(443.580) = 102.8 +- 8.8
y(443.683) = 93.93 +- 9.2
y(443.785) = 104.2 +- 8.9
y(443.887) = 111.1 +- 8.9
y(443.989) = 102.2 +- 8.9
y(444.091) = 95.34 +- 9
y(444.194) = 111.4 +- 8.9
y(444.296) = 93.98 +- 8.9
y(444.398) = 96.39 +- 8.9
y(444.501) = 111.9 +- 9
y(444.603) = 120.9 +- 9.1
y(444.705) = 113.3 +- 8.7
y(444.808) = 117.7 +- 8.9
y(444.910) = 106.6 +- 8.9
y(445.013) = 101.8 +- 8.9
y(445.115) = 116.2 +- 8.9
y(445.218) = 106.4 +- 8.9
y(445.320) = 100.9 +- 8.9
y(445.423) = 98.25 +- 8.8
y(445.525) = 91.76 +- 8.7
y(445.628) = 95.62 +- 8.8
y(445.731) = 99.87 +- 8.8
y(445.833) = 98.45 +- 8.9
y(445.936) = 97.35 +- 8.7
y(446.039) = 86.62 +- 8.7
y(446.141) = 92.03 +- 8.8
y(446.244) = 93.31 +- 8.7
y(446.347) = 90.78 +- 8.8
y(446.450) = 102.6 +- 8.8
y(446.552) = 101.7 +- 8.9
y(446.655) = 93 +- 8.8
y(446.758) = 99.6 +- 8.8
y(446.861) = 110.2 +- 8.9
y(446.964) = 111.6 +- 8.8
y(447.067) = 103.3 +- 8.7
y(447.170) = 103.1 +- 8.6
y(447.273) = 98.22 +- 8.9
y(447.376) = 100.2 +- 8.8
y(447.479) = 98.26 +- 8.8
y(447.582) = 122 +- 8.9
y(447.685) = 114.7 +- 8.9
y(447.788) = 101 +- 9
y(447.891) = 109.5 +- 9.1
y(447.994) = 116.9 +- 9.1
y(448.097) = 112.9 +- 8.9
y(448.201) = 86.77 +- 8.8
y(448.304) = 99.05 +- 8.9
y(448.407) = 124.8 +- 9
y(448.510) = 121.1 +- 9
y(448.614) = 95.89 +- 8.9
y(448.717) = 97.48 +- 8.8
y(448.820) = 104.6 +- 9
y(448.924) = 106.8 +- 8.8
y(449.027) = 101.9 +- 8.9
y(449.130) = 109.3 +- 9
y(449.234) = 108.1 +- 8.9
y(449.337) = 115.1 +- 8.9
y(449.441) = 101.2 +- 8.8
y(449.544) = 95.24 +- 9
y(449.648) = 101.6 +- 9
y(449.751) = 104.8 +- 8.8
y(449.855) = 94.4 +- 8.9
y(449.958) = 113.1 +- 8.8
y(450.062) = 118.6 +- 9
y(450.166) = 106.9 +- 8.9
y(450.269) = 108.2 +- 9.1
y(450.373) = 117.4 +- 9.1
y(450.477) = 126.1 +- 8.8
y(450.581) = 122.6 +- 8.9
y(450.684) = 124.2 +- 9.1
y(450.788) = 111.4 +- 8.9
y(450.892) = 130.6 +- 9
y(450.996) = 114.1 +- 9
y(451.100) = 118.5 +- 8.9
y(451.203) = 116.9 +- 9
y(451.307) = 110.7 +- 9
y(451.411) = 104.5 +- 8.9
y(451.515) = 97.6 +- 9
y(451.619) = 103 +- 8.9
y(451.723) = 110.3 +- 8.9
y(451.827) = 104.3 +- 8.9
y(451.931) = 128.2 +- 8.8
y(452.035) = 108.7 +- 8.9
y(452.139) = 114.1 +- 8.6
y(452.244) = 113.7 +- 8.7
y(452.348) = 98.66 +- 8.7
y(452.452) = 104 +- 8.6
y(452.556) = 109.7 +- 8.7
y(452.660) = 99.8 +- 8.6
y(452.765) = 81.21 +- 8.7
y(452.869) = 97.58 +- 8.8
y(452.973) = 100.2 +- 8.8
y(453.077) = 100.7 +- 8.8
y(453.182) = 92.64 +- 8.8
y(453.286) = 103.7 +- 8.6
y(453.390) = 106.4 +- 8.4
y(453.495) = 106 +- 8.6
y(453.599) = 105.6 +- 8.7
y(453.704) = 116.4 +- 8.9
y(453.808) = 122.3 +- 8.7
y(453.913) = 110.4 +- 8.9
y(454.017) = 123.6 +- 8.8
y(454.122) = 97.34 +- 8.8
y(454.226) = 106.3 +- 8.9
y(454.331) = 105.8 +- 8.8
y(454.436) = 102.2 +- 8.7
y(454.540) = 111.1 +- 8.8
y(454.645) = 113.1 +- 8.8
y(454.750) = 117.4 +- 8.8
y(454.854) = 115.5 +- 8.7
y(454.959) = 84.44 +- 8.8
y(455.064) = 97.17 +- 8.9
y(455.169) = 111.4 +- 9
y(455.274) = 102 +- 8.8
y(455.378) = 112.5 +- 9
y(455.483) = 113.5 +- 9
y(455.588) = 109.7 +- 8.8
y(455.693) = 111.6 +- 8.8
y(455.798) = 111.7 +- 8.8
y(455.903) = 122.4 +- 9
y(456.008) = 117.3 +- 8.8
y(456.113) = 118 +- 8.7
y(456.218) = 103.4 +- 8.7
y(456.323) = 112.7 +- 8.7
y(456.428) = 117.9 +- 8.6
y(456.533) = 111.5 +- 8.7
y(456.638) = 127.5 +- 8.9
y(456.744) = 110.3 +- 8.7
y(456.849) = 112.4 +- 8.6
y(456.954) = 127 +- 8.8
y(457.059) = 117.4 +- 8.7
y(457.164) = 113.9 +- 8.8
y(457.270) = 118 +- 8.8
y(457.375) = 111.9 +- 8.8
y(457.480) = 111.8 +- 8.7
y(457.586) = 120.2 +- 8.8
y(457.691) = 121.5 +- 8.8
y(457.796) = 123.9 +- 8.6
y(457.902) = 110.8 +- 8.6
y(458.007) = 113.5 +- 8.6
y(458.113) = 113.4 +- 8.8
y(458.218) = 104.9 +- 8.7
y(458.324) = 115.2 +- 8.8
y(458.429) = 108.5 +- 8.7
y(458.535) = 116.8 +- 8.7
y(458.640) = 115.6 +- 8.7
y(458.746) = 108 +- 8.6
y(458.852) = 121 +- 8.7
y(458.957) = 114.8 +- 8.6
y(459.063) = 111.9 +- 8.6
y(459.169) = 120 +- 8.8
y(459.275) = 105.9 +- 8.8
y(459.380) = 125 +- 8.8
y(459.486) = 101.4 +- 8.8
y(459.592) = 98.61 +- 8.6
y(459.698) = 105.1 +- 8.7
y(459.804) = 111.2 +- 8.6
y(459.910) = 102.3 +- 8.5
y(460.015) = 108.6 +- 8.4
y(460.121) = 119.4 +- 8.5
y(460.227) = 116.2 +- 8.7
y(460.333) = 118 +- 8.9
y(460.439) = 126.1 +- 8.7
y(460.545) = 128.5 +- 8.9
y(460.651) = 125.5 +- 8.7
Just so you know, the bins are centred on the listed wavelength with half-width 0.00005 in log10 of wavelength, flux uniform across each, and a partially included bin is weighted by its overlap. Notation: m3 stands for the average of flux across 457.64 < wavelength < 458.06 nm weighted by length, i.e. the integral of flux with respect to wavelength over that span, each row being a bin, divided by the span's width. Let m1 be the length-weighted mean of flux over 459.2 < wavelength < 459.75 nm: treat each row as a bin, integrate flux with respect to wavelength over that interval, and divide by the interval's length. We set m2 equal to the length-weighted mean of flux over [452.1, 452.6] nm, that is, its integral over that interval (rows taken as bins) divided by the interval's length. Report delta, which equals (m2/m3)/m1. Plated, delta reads 0.0085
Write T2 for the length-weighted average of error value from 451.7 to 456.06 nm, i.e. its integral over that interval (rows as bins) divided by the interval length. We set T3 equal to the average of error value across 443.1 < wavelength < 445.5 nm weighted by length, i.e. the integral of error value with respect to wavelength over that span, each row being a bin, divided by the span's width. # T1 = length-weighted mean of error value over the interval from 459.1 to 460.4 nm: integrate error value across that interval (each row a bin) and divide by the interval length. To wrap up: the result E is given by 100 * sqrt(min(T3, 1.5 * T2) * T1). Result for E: 878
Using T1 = 8.68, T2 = 8.78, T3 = 8.89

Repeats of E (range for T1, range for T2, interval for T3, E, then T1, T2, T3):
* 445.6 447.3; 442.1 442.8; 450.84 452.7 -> 881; 8.79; 8.96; 8.84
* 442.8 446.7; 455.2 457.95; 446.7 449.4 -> 888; 8.87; 8.77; 8.89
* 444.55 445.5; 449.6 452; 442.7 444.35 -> 890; 8.89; 8.94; 8.90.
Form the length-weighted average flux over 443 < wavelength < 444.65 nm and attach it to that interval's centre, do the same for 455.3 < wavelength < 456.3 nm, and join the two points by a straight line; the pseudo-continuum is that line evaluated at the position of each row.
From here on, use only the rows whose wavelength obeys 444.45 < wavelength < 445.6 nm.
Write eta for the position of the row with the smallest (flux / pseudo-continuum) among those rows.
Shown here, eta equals 445.525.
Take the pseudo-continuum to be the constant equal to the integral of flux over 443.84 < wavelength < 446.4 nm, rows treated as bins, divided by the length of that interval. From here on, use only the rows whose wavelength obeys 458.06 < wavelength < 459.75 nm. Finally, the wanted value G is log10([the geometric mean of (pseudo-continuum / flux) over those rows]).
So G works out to -0.038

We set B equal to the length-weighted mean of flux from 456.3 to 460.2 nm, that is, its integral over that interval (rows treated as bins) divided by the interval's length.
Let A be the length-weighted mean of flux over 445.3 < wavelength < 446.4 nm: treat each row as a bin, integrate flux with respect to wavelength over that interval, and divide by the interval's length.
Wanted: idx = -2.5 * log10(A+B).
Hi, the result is -5.80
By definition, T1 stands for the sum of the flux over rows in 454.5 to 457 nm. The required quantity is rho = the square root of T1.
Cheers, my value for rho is 51.9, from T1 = 2692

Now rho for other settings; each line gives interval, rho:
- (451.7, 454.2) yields 50.6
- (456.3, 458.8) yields 52.6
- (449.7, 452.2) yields 52.0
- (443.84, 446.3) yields 49.6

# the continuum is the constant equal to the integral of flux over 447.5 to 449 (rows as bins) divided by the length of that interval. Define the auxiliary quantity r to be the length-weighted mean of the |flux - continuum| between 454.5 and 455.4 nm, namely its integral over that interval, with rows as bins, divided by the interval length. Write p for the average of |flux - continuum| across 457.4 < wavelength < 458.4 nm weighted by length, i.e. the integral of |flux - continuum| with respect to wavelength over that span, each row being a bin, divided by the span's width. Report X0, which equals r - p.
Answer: 0.8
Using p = 7.6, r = 8.4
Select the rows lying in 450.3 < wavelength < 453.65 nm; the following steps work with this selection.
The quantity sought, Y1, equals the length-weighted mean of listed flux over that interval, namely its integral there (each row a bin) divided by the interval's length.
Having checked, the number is 109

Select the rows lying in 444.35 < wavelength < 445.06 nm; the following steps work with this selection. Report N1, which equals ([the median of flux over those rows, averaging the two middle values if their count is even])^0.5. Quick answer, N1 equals 10.6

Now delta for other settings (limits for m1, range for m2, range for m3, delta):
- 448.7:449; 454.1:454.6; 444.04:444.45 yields 0.0102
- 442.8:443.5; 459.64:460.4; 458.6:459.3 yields 0.0103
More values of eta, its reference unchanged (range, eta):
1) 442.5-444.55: 443.274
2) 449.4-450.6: 449.855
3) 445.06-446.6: 446.039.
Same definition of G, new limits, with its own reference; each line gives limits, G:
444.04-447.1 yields 0.002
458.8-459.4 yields -0.057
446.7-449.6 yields -0.015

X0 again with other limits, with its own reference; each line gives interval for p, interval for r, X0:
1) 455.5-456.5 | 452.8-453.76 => 0.0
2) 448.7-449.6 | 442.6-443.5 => 6.1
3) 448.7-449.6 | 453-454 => 1.5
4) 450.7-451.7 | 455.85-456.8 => 0.5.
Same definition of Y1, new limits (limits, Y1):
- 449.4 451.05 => 112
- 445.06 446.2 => 98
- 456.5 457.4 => 117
